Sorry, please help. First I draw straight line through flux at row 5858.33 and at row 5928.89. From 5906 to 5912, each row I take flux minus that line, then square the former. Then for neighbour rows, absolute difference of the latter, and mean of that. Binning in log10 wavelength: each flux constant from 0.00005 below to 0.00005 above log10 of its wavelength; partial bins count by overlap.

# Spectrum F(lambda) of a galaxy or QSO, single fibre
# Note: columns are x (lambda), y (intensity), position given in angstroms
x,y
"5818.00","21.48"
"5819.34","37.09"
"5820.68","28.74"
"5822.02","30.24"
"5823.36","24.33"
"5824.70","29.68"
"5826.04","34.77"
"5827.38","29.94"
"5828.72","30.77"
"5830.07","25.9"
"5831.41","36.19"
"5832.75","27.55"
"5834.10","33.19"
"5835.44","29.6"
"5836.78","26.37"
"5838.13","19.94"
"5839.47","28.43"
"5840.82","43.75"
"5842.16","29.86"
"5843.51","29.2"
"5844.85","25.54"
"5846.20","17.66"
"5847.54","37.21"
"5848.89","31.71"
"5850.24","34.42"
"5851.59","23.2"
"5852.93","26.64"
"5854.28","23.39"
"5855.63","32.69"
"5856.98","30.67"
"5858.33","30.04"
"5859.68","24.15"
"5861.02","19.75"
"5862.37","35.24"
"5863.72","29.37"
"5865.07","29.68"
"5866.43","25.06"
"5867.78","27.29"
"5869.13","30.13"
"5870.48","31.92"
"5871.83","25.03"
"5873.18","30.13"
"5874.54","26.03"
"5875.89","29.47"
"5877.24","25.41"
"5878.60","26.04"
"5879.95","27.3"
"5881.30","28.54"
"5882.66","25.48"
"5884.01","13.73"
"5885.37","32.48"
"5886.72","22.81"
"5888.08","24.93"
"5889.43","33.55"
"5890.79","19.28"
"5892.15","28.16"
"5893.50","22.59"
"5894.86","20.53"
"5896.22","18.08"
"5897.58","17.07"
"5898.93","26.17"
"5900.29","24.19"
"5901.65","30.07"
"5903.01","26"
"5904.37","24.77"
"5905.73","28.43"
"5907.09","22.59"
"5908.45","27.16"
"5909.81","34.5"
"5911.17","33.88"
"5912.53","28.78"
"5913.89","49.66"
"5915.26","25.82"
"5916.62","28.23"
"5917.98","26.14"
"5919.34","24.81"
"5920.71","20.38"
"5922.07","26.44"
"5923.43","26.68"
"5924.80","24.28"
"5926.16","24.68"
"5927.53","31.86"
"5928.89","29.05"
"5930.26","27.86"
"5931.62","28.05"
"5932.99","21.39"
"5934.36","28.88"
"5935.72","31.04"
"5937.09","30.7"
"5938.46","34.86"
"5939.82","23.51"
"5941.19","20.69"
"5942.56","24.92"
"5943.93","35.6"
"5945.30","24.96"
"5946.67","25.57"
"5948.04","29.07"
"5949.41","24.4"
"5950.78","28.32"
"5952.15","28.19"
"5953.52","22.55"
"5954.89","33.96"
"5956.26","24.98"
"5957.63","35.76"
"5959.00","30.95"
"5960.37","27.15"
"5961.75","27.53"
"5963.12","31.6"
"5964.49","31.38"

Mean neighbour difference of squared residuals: 23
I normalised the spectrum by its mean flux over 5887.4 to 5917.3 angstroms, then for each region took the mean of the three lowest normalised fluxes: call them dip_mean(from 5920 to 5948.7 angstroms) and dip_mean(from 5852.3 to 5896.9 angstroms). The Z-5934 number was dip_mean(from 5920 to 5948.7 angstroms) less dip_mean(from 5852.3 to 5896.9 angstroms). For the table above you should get 0.14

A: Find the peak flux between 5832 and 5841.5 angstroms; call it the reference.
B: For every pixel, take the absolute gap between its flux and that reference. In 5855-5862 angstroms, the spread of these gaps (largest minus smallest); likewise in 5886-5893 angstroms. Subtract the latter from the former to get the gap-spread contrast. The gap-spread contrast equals -1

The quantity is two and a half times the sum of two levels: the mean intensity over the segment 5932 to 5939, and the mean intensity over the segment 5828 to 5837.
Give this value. 148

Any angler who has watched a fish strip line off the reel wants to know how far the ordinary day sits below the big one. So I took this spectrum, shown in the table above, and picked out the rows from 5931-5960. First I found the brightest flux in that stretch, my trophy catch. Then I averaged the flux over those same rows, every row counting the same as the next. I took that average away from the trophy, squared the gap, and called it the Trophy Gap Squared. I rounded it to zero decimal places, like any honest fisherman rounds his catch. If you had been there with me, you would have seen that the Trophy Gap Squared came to 60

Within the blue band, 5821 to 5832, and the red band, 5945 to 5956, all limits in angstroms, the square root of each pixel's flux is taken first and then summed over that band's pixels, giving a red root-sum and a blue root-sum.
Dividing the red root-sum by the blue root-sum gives 0.95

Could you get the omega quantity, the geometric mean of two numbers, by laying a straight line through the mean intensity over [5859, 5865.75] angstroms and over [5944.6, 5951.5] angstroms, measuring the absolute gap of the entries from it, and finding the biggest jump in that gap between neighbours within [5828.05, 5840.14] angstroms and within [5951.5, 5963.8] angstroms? 7.8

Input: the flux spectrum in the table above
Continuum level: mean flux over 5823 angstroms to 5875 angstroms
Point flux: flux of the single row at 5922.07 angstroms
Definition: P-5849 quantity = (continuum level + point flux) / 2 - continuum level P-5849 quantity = -1.2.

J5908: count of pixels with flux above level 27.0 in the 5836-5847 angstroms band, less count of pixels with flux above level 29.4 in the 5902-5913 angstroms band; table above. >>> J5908 2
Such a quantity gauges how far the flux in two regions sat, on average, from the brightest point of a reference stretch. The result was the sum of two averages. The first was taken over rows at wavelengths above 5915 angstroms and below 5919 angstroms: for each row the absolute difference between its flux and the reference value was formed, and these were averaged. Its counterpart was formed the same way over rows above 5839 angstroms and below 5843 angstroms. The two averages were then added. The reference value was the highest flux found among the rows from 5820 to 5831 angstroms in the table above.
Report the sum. 14.8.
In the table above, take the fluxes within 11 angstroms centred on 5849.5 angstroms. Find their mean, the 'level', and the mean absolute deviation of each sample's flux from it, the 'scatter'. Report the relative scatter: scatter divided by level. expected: 0.190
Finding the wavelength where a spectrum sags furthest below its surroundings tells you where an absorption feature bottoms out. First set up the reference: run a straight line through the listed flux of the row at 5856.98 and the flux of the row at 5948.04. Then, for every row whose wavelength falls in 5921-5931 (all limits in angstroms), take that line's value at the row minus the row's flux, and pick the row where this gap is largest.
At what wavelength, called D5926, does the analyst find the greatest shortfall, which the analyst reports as 5924.80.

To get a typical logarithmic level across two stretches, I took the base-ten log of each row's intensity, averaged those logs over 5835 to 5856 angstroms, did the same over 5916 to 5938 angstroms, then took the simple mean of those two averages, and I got 1.44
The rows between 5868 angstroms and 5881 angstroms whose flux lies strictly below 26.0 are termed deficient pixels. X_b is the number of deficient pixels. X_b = 2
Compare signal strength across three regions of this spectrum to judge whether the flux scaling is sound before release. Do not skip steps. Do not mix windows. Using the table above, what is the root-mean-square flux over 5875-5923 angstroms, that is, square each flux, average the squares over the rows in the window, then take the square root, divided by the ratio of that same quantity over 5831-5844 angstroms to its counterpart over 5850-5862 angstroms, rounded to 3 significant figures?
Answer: 24.1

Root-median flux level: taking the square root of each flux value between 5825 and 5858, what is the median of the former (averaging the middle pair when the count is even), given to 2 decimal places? 5.45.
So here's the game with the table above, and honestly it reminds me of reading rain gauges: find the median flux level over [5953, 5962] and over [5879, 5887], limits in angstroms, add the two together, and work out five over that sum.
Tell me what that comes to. 0.0927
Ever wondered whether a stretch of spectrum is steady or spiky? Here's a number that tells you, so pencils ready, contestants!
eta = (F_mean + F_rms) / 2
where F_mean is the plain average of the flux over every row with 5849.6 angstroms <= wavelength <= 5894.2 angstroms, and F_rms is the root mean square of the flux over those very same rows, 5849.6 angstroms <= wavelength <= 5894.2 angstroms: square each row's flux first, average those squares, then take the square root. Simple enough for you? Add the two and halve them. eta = 27.3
